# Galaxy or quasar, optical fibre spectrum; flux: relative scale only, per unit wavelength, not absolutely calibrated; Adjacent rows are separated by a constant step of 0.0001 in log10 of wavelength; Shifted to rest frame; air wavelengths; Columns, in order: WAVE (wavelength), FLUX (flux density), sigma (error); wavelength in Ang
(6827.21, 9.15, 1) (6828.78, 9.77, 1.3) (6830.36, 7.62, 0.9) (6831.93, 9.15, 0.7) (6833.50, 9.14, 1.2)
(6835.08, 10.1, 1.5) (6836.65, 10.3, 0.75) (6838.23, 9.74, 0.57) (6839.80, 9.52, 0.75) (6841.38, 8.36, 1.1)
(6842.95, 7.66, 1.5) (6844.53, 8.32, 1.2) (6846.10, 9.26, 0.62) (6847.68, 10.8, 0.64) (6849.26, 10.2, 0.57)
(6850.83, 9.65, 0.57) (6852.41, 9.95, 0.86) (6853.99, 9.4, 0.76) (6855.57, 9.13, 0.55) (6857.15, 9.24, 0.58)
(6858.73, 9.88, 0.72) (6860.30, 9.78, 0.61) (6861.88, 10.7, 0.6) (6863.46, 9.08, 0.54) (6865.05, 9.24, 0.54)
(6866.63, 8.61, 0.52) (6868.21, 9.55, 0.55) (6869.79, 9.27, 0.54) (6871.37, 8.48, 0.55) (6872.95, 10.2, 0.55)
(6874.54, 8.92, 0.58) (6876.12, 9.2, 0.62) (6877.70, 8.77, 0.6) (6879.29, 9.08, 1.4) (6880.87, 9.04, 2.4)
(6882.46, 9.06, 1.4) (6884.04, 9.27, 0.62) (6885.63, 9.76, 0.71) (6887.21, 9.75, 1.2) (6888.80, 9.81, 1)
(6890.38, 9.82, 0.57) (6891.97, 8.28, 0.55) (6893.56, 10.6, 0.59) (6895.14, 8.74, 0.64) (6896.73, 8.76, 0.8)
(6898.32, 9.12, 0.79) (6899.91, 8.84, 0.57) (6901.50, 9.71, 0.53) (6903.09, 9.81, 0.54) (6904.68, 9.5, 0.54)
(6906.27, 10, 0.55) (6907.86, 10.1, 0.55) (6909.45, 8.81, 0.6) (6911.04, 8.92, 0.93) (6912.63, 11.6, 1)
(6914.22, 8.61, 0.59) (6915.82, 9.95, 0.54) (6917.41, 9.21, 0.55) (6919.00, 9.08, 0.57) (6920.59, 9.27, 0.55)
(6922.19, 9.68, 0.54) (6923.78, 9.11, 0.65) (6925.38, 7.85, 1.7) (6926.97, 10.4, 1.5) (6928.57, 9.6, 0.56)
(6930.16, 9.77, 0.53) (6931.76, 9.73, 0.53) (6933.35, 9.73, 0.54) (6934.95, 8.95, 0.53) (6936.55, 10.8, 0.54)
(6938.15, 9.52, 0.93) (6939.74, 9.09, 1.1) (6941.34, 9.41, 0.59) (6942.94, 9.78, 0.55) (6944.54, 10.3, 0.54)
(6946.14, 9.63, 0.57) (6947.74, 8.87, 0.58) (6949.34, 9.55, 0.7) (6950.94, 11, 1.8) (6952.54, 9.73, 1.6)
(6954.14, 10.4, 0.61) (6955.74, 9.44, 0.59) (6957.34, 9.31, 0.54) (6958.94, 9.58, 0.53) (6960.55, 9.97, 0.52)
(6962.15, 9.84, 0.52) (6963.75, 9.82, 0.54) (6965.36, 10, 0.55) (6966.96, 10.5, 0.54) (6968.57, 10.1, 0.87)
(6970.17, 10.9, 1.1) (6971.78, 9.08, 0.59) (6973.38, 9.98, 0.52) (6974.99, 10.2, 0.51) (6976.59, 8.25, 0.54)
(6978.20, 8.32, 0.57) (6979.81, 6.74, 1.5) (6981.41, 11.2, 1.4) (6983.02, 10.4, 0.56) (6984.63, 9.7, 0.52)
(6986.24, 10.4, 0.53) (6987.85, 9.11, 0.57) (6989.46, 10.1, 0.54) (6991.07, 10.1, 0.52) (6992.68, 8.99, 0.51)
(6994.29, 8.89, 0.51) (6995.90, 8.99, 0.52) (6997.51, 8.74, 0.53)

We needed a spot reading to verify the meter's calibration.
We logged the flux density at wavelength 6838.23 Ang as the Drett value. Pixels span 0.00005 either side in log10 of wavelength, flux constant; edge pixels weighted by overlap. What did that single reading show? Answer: 9.74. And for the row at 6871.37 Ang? 8.48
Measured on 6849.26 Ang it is 10.2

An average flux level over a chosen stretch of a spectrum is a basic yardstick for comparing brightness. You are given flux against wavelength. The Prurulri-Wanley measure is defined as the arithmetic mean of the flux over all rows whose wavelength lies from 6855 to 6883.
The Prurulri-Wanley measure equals 9.29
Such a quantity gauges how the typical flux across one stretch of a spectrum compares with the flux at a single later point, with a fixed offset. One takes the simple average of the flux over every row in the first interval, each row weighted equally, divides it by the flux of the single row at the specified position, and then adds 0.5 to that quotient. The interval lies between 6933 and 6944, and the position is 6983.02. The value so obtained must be 1.42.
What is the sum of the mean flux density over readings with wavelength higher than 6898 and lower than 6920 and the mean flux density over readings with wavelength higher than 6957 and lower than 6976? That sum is 19.5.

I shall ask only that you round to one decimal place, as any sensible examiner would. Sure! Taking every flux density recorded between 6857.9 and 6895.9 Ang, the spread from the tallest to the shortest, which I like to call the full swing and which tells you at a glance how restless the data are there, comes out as 2.4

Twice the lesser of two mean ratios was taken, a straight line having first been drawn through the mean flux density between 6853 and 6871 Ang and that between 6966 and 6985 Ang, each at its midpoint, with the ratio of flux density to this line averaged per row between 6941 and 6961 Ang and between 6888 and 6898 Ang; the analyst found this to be 1.97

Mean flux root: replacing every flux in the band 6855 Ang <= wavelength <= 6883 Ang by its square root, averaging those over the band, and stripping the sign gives 3.05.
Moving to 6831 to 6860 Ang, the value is 3.07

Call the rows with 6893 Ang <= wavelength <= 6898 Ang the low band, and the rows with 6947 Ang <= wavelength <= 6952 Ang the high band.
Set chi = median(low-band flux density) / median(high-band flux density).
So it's 0.92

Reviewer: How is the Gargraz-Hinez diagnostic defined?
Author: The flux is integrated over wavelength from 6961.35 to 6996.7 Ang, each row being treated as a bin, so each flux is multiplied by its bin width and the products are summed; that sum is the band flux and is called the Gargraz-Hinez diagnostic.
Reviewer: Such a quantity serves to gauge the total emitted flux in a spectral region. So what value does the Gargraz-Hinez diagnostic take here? 340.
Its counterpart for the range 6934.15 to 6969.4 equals 345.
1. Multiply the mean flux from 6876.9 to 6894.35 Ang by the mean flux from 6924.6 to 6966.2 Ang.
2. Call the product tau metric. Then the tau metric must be 91.0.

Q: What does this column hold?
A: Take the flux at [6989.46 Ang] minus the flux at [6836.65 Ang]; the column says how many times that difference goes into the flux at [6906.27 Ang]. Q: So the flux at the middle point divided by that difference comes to -50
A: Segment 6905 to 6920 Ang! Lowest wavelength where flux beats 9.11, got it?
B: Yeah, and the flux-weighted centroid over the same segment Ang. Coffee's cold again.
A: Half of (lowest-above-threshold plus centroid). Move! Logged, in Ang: 6909.4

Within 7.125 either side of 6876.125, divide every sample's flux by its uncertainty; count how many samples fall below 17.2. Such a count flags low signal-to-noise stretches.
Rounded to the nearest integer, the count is 8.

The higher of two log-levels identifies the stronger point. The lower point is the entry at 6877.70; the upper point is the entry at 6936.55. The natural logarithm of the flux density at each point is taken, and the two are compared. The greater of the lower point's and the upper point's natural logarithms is 2.38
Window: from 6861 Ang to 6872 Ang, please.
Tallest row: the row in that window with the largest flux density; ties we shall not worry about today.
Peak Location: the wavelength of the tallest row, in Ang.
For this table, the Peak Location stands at 6861.88 Ang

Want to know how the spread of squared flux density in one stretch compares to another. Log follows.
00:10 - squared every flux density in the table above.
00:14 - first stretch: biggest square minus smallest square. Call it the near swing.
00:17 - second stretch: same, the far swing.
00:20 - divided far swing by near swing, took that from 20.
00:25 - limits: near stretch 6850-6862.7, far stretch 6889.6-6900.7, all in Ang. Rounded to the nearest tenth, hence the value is 18.6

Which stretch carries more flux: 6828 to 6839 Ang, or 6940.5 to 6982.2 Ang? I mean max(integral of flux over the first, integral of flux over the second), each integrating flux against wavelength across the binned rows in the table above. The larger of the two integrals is 404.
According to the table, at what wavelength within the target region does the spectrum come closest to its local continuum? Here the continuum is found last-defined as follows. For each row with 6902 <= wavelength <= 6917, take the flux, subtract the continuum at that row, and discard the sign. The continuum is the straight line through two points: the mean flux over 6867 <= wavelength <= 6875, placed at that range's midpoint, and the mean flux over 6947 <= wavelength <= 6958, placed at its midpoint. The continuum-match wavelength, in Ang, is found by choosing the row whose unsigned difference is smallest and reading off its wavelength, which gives 6904.68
